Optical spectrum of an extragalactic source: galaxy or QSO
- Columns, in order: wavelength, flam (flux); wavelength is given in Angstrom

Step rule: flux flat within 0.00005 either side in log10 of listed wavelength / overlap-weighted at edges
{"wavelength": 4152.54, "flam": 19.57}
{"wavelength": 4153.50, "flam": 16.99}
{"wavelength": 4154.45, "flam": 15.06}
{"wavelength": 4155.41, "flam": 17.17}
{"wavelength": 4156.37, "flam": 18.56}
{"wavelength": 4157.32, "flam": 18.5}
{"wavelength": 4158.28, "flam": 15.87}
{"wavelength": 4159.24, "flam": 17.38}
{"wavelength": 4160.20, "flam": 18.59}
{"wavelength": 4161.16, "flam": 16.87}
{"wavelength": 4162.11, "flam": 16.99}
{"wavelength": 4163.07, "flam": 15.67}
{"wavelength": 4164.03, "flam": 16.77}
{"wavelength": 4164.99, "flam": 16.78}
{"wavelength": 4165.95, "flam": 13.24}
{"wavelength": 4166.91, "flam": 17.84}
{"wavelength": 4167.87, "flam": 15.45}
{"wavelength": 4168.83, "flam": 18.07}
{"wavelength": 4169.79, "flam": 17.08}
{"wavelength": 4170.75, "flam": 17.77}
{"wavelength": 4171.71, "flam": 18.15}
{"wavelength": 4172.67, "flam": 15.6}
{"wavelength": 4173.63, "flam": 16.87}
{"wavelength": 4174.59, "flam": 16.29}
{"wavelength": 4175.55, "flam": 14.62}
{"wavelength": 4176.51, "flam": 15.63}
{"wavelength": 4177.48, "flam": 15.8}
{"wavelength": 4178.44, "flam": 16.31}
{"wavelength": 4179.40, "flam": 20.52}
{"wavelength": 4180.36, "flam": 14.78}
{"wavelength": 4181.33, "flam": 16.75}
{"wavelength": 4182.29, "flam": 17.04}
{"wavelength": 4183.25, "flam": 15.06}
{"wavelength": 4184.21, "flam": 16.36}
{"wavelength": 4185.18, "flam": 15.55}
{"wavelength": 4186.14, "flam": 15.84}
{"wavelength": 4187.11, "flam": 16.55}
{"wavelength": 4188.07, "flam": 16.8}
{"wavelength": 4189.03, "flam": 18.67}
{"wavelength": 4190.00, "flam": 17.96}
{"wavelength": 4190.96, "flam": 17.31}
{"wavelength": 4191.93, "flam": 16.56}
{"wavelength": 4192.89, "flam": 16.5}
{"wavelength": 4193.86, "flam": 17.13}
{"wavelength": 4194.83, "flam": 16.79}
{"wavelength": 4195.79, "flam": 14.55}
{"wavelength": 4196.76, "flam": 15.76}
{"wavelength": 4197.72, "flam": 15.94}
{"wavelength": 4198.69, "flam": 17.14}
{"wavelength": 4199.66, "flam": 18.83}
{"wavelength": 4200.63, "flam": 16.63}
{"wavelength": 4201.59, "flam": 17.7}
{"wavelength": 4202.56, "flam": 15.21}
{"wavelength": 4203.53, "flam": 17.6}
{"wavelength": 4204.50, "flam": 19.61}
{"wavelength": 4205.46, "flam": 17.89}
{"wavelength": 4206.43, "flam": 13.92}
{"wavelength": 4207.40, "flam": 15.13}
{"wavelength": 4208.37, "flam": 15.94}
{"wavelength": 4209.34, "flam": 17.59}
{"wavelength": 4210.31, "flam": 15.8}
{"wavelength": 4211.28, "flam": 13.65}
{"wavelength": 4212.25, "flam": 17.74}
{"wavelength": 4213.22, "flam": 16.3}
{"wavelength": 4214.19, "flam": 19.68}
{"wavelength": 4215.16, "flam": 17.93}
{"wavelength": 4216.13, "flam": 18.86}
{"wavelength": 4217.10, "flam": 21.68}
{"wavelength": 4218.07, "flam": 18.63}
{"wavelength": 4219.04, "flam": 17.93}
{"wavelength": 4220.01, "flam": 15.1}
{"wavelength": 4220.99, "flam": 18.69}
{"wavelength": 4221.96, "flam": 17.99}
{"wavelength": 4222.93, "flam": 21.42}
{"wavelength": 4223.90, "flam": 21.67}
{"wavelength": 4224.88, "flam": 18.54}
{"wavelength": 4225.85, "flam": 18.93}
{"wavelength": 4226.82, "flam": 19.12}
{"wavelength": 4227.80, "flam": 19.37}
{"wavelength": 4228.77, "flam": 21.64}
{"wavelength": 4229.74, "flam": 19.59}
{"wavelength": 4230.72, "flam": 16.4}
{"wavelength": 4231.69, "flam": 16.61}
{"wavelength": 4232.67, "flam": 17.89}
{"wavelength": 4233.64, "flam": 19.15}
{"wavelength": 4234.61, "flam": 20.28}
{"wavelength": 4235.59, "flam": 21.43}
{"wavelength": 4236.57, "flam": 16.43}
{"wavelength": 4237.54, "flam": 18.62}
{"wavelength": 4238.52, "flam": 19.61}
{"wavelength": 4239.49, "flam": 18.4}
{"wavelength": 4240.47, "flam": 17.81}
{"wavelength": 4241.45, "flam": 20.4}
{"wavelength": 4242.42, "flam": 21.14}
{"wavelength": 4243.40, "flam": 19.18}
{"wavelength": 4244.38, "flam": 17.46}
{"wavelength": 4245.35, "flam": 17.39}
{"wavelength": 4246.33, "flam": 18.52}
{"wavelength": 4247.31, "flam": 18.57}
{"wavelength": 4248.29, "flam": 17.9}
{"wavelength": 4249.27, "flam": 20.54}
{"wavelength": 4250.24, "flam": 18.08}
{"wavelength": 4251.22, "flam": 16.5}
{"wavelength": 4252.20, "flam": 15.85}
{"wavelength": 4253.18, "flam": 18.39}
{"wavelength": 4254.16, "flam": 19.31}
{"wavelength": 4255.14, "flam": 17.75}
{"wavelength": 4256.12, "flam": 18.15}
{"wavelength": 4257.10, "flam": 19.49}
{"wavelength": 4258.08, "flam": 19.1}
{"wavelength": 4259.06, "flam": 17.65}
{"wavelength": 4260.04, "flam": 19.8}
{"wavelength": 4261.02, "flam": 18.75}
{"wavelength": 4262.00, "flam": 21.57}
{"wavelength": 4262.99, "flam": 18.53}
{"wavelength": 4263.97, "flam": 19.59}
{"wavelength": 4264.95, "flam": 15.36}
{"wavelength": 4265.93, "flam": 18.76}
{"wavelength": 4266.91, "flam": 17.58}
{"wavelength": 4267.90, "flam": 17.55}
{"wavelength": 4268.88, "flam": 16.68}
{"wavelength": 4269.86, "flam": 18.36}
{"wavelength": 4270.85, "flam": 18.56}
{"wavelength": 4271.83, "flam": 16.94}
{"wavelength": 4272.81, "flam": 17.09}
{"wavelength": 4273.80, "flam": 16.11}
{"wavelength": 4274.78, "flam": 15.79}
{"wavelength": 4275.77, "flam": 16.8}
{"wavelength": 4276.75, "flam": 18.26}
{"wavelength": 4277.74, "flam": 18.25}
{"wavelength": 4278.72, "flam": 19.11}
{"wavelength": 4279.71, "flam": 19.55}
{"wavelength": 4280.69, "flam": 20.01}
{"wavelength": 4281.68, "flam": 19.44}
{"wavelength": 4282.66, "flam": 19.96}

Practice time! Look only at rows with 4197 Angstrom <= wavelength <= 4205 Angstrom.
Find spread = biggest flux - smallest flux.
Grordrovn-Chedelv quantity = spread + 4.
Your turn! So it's 8.4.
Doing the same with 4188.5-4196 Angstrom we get 8.1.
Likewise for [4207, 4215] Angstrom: 10.0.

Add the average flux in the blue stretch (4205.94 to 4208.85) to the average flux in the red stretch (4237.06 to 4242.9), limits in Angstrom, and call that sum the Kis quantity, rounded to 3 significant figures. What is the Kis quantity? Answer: 34.3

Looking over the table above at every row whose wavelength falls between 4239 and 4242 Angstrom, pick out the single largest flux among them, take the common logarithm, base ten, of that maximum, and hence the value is 1.31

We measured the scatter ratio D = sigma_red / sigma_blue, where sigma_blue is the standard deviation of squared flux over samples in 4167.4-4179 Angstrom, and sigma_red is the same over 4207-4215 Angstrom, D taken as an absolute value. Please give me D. 1.6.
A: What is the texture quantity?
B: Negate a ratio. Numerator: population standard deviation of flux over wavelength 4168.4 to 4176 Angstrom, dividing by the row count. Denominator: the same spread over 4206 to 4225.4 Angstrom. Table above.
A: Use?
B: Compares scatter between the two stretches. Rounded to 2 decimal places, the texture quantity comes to -0.51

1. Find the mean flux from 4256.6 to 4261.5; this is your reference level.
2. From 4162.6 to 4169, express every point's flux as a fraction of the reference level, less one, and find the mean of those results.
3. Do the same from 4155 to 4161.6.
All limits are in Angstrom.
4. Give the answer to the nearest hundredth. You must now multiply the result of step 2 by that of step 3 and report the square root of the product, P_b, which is 0.10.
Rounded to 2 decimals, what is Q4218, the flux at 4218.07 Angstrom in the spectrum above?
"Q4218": 18.63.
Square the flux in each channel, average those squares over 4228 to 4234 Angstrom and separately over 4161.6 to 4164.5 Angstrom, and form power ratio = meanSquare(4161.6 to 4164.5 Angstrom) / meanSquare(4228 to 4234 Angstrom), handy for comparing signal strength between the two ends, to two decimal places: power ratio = 0.78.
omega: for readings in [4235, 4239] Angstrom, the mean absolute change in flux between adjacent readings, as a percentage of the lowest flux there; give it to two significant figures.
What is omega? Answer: 17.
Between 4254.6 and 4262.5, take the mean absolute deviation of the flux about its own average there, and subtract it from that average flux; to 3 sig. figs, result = 18.1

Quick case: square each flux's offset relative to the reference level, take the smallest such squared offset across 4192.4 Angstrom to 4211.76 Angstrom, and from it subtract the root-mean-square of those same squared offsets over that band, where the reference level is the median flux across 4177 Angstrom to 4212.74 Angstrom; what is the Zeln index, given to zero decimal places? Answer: -4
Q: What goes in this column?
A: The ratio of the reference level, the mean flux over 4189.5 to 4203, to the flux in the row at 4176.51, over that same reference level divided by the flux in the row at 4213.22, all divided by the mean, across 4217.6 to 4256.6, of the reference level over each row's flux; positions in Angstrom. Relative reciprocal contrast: 1.16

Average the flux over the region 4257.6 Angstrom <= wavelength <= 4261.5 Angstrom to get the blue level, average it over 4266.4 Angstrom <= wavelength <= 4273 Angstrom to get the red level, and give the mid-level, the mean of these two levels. 18.2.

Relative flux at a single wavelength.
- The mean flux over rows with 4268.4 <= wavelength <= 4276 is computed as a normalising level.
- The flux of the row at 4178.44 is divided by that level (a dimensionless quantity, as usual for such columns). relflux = 0.96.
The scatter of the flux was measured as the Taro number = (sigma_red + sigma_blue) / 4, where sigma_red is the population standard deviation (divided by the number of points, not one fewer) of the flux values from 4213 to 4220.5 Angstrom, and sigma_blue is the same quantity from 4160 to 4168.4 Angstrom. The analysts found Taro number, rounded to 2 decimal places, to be 0.83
